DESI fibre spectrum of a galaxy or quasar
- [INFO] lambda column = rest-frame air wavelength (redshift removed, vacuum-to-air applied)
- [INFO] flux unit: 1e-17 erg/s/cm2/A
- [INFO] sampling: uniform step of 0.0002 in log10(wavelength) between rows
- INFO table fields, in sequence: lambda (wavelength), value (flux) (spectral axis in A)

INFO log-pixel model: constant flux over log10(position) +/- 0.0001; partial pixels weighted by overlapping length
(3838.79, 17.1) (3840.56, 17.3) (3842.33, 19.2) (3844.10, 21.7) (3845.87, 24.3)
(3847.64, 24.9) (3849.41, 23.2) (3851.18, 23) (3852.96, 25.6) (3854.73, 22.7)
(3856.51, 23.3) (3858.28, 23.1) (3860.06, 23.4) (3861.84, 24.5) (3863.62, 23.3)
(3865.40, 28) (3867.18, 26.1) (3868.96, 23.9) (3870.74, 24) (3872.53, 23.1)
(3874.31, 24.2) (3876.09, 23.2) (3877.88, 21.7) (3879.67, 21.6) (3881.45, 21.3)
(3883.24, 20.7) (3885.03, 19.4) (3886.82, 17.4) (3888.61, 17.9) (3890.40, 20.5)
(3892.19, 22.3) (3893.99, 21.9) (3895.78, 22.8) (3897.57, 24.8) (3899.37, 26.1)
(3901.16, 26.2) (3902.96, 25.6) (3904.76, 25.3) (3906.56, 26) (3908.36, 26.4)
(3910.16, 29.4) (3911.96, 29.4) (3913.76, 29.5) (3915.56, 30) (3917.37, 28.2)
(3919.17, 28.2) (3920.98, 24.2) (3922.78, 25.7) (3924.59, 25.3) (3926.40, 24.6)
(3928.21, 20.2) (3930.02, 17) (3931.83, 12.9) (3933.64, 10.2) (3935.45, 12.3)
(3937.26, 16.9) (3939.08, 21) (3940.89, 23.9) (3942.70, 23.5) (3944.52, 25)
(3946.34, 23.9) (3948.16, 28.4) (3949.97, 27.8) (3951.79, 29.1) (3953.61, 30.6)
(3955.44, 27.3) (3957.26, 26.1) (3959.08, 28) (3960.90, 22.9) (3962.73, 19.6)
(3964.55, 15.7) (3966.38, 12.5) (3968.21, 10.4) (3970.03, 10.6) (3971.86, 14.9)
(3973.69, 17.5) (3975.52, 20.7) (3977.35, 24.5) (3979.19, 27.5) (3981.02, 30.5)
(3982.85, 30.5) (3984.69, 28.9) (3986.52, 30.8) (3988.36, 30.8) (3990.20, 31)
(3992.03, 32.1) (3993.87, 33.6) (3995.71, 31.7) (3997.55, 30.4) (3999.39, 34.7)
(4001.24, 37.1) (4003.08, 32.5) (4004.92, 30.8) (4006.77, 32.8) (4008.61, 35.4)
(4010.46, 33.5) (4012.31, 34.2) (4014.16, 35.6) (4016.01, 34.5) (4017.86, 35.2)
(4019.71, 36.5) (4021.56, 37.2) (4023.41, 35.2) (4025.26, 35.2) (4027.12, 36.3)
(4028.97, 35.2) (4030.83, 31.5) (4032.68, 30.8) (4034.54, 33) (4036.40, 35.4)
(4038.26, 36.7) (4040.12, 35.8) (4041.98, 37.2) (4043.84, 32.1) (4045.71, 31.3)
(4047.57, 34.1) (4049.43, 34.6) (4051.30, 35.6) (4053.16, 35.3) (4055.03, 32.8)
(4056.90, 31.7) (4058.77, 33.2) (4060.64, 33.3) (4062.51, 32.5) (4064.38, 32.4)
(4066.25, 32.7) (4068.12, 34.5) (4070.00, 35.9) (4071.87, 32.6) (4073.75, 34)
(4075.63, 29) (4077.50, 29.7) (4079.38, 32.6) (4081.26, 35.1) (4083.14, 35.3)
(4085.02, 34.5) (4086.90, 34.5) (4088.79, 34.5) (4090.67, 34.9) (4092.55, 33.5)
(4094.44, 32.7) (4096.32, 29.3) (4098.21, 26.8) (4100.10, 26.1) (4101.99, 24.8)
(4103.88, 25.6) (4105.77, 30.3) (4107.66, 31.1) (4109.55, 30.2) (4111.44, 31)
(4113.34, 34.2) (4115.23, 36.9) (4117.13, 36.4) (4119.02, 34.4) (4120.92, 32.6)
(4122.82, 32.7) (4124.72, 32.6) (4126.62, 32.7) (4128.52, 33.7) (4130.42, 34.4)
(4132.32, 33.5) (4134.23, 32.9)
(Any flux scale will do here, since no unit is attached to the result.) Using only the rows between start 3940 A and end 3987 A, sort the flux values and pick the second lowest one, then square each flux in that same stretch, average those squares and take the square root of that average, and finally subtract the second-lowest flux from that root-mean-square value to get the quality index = 14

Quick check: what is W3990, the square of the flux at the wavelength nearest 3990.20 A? 961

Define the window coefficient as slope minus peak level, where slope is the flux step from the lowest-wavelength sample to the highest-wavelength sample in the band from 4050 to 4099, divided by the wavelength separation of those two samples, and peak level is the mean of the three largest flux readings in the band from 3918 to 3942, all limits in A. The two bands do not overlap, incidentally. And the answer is -26.6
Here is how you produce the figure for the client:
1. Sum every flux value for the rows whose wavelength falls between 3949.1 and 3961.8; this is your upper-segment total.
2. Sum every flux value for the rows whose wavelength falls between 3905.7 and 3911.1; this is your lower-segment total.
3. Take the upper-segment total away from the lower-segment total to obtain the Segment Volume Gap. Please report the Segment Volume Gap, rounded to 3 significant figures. -110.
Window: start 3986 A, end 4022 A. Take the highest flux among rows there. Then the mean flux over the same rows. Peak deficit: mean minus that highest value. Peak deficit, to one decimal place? -3.7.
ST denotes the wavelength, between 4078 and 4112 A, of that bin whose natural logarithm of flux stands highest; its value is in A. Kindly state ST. 4083.14 A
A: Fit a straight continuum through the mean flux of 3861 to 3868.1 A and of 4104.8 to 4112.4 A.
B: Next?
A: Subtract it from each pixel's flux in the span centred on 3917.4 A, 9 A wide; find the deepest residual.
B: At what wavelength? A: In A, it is 3920.98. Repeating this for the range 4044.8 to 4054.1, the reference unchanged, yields 4045.71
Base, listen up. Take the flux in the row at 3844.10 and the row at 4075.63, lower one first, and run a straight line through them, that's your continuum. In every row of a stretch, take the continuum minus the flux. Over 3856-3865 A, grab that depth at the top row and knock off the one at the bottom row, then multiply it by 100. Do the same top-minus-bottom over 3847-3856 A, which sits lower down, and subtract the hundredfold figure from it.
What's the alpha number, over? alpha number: -20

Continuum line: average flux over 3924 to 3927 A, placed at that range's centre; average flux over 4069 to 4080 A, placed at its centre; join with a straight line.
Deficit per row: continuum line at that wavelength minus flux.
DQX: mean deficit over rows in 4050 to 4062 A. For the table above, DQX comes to -2.3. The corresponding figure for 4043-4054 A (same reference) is -2.8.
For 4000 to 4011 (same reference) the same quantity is -4.8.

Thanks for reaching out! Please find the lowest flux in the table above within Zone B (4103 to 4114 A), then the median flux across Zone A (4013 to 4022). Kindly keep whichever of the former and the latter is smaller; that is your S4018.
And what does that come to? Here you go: 25.6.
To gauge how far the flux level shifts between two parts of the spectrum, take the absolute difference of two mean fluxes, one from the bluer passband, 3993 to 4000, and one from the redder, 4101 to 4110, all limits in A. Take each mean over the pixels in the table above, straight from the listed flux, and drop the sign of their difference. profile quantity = 4.2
